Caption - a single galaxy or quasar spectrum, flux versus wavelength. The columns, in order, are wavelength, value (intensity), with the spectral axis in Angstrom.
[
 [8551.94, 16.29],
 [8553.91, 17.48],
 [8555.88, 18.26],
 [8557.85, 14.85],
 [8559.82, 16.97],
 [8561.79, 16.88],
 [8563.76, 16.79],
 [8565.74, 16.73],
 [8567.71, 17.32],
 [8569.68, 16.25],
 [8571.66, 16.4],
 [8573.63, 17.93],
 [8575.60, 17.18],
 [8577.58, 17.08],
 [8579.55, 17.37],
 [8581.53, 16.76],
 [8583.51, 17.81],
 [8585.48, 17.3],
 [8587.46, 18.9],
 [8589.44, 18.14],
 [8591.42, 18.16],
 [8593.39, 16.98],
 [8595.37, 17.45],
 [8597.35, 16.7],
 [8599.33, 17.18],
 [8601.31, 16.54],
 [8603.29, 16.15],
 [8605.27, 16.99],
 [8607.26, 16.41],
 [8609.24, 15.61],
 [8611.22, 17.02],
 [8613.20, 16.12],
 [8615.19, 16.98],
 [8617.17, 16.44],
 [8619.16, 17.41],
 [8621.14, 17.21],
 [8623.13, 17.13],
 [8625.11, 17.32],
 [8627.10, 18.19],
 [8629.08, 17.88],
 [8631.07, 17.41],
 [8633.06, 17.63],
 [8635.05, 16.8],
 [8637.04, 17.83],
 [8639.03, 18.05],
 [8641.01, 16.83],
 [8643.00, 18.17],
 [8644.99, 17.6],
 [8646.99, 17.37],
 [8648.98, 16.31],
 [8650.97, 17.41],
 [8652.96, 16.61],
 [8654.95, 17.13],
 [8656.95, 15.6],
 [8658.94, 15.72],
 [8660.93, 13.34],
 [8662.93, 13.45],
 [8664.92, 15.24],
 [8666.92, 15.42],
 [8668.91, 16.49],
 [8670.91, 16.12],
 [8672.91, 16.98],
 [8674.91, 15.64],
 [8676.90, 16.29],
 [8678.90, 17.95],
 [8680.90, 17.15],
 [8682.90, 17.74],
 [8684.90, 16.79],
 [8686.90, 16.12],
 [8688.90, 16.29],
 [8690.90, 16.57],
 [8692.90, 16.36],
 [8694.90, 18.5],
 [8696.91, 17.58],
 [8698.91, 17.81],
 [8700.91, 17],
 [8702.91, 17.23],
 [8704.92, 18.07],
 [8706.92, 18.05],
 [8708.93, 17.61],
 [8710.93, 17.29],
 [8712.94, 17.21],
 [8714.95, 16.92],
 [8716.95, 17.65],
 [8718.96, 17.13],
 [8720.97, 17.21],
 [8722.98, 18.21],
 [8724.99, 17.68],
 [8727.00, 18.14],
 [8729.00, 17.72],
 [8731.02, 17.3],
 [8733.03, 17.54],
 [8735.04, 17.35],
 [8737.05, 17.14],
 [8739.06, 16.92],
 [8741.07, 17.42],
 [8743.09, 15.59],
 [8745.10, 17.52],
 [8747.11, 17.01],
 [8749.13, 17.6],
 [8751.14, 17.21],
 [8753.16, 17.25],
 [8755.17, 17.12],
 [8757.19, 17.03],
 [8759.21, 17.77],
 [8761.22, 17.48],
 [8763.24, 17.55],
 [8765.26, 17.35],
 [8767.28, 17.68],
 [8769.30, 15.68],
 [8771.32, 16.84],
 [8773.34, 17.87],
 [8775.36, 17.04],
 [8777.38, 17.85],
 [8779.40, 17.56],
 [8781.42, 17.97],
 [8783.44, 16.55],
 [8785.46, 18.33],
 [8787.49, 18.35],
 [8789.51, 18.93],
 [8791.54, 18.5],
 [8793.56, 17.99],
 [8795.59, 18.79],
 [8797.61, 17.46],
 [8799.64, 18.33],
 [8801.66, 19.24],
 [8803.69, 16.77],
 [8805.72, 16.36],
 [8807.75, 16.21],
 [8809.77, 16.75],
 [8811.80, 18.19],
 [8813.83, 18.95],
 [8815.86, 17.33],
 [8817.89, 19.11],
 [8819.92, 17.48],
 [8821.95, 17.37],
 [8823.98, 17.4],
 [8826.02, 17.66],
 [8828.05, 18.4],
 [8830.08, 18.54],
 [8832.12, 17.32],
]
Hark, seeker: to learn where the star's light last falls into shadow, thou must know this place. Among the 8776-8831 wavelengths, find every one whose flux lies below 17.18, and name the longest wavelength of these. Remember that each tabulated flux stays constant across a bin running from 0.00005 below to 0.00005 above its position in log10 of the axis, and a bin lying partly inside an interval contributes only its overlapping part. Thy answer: 8809.77 Angstrom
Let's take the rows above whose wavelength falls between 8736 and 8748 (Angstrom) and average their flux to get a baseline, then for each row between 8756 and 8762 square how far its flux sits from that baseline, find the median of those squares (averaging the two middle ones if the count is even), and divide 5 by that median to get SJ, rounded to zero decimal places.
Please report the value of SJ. 17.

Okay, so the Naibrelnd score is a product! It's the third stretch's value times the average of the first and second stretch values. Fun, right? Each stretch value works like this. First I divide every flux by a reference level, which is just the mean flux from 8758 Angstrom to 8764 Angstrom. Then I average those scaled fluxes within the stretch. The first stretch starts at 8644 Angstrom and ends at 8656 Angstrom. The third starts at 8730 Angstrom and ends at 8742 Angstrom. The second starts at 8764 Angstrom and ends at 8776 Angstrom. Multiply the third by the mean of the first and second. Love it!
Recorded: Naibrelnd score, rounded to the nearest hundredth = 0.95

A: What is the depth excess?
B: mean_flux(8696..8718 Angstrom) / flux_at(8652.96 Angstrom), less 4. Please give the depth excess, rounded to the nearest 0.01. -2.95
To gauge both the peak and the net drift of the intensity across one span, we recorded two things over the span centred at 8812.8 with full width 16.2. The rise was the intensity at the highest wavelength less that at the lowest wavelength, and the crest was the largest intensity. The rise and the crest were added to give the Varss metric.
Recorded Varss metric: 20.2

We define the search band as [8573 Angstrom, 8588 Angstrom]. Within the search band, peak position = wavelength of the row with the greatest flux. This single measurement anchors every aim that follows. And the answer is 8587.46 Angstrom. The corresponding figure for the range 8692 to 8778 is 8694.90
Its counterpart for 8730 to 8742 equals 8733.03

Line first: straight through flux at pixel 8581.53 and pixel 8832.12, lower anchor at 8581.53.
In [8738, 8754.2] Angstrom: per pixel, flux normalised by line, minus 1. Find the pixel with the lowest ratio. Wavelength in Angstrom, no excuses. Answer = 8743.09 Angstrom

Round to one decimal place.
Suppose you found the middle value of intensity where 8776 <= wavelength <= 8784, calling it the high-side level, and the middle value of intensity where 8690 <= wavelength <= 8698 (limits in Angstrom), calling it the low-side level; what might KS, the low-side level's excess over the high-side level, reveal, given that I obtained -0.6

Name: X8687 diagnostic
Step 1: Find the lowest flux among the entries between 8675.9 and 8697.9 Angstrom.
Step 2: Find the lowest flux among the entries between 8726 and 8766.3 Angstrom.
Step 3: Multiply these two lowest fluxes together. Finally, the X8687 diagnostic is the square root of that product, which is 15.9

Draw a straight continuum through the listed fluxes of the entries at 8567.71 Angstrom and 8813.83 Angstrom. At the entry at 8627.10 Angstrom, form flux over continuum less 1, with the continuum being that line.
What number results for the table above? 0.03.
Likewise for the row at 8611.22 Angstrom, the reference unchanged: -0.03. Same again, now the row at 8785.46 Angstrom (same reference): -0.02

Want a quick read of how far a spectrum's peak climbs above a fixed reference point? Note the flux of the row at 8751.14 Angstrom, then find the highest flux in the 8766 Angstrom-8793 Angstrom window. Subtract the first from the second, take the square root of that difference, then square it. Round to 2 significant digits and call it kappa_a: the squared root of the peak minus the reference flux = 1.7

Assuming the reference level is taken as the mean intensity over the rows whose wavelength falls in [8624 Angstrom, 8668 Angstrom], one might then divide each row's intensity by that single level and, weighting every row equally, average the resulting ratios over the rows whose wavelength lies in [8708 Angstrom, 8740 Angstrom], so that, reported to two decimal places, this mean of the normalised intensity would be 1.04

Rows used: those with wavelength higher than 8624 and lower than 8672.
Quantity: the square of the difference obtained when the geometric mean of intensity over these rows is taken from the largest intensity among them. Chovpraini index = 2.5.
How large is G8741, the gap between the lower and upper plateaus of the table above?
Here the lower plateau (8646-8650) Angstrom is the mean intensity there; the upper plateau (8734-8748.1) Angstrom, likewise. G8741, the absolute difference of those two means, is 0.15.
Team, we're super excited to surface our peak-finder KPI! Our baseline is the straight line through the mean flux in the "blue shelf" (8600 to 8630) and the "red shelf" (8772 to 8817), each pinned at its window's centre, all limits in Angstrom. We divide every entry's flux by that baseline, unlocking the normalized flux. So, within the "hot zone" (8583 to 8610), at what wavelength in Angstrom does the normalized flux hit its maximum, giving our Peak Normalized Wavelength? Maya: 8587.46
